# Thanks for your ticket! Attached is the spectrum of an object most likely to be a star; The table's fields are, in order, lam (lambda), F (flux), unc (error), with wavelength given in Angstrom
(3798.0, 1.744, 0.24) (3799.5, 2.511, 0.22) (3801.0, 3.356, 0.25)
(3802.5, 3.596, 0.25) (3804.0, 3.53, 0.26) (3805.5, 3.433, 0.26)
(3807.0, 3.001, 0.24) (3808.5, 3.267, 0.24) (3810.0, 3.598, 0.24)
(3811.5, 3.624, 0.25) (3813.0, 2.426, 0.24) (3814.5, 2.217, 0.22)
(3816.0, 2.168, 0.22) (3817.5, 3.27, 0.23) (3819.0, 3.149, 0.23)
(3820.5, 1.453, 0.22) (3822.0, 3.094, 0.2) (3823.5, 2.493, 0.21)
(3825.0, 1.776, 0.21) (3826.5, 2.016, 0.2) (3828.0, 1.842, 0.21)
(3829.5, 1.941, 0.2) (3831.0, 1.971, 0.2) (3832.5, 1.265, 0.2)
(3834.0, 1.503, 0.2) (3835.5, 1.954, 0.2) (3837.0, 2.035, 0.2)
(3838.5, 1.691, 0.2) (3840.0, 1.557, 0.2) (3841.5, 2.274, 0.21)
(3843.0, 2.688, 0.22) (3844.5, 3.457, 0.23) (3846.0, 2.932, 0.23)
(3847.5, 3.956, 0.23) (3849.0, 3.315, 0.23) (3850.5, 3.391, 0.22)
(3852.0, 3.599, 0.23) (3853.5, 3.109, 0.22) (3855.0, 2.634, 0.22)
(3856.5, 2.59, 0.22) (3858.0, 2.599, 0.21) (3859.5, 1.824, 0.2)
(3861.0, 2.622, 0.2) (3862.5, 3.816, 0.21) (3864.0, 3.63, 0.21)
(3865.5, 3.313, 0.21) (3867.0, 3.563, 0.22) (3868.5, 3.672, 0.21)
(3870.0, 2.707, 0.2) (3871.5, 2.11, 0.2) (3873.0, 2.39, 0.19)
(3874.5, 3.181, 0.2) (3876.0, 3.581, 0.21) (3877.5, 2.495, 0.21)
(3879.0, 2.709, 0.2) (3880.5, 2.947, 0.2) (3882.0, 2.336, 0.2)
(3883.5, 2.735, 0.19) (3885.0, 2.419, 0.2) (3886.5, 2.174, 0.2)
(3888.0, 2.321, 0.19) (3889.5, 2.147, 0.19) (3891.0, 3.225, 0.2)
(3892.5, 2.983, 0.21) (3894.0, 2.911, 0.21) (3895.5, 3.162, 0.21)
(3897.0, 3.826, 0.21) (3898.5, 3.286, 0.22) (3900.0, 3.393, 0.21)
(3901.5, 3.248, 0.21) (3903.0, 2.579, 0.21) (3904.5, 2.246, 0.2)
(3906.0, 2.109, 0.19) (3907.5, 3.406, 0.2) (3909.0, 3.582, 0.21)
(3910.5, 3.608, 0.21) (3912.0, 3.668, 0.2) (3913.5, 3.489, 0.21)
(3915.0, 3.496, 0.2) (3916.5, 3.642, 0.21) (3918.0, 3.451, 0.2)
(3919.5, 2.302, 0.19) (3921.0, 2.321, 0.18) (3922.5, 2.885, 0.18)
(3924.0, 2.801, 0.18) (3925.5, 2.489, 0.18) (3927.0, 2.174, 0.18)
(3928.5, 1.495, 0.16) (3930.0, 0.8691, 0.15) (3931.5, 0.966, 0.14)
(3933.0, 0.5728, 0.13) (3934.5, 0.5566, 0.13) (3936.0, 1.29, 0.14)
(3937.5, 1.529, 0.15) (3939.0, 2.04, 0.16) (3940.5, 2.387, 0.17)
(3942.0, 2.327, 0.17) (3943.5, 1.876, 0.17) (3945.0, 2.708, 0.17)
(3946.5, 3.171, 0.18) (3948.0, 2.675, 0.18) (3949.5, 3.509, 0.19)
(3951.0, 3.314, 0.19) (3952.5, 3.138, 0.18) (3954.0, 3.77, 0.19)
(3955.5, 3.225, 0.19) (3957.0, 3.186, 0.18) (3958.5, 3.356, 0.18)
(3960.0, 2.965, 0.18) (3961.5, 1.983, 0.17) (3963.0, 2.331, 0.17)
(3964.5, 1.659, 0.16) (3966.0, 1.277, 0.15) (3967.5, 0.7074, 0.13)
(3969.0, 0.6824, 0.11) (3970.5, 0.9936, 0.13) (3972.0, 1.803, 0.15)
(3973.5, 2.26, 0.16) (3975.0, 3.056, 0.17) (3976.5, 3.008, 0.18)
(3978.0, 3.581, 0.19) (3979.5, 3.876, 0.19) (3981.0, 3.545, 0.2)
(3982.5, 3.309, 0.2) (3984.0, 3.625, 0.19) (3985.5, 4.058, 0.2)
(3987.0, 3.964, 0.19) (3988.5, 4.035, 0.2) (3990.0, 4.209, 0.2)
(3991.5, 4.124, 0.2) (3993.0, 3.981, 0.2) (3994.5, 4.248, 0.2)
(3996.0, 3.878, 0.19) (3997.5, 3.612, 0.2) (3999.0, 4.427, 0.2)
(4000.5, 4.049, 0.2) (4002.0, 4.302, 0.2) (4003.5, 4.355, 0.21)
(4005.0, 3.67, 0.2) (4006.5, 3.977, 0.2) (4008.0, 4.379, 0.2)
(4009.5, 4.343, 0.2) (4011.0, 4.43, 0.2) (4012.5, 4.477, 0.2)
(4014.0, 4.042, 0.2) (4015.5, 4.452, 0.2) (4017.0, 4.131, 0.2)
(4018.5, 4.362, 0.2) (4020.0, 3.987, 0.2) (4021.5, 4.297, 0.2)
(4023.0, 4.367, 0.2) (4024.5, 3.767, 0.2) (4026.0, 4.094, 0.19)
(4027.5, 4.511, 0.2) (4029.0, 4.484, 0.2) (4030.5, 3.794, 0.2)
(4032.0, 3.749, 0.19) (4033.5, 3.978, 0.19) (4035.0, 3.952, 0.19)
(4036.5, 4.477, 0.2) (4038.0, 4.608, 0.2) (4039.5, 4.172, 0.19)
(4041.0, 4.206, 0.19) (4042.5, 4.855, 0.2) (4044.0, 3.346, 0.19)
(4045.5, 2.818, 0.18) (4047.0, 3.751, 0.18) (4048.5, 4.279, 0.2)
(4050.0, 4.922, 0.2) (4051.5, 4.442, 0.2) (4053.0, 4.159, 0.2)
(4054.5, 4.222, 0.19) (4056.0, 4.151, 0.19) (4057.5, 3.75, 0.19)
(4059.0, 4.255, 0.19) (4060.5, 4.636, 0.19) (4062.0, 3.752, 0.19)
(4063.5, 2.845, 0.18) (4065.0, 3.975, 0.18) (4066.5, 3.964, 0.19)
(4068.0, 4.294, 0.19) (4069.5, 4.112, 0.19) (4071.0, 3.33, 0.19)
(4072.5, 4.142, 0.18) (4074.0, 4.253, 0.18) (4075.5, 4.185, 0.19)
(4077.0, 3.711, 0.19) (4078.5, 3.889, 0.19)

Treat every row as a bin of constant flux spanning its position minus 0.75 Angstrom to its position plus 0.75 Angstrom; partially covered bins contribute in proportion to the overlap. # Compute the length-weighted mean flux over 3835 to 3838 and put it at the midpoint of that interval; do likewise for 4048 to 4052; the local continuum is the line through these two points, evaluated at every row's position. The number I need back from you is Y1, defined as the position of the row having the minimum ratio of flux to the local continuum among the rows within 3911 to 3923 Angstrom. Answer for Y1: 3919.5 Angstrom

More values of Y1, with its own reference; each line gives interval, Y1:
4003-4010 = 4005.0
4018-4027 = 4024.5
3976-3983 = 3976.5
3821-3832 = 3825.0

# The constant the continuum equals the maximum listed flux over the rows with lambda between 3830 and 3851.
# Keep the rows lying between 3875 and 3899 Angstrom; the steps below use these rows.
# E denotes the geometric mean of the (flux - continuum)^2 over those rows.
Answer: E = 0.9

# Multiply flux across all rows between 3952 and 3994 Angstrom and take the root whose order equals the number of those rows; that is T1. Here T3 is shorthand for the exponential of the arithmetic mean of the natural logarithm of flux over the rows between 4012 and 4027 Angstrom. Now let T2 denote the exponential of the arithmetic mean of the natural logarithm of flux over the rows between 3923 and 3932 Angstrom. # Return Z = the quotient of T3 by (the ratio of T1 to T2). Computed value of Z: 2.6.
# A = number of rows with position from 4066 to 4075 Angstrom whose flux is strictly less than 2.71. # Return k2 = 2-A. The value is 2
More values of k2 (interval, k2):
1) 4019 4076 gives 2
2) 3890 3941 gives -14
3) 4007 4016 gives 2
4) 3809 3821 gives -2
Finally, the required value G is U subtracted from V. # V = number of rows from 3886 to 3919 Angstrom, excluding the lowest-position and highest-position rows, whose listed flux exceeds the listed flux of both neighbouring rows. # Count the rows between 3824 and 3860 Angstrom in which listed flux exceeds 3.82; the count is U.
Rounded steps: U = 1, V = 6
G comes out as 5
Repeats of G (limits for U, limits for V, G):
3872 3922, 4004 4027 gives 4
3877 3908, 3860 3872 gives 1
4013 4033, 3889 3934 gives -3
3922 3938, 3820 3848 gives 5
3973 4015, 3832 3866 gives -13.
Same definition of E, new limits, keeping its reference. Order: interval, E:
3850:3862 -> 1.0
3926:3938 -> 7.4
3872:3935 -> 1.0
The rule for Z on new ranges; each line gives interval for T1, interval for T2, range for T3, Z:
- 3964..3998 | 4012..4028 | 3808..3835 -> 3.6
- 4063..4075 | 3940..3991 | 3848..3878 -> 2.0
